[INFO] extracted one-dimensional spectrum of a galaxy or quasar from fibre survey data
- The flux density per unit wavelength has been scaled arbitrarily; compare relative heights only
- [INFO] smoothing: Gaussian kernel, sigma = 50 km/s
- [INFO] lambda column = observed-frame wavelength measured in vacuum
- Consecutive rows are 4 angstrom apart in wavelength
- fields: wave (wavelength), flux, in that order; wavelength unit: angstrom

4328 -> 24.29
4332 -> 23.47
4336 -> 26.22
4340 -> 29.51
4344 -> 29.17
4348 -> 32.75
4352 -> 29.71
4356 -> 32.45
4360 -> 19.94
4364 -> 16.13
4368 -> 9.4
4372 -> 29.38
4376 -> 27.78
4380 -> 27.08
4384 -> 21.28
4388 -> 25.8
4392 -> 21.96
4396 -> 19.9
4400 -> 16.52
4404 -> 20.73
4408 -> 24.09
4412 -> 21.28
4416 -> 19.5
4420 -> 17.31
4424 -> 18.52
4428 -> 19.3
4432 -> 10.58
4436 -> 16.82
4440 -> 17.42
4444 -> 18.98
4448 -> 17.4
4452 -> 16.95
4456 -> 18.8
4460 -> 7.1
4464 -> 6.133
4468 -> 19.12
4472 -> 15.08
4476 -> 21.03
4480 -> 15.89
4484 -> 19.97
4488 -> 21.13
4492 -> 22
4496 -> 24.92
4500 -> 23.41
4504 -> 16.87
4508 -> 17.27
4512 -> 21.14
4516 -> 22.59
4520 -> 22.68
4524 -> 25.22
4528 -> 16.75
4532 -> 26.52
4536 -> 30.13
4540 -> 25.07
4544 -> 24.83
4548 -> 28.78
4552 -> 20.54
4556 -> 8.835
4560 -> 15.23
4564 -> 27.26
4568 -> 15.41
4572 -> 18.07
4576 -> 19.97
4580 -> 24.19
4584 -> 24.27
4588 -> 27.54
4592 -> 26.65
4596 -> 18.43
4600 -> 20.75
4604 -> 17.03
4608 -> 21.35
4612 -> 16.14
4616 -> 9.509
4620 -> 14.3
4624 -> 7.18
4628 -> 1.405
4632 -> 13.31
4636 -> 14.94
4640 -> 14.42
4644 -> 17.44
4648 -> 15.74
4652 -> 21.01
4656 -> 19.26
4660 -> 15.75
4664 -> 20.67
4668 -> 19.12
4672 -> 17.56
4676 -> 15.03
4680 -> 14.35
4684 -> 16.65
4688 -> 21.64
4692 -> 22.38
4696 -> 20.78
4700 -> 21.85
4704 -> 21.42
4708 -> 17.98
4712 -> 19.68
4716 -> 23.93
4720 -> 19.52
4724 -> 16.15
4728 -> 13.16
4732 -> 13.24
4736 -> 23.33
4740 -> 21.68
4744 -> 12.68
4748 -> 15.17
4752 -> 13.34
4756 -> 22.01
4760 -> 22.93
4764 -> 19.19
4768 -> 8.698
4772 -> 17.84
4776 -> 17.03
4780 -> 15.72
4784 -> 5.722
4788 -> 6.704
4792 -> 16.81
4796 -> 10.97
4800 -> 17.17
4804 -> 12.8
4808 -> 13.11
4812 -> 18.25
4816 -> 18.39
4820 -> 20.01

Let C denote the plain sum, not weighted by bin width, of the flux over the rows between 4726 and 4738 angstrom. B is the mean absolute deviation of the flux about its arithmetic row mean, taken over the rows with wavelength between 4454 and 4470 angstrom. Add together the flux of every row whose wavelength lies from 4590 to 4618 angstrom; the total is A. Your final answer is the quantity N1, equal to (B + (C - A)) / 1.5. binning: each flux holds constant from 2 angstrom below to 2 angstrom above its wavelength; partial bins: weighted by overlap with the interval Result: -49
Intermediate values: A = 130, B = 6.2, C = 50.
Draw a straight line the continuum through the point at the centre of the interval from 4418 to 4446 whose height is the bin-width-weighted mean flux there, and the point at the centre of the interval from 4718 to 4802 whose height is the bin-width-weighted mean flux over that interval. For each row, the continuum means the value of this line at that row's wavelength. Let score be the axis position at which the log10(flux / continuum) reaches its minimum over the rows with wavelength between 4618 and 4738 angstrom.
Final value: 4628 angstrom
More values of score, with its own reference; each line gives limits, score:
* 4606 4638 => 4628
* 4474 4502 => 4480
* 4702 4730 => 4728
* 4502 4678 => 4628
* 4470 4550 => 4472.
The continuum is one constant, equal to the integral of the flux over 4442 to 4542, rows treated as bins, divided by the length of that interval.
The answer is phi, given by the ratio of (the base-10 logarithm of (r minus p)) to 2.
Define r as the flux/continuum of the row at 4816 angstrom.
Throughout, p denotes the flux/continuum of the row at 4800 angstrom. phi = -0.60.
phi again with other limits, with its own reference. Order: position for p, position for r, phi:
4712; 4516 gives -0.42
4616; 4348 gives 0.04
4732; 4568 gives -0.48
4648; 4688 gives -0.26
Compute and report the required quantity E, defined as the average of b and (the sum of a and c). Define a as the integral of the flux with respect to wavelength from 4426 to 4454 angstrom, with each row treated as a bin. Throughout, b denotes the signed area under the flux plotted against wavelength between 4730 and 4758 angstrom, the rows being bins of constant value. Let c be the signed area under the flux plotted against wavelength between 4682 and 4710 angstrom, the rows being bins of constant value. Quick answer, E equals 763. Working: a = 470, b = 486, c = 571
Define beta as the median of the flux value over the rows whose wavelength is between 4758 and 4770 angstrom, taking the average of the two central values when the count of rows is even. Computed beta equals 19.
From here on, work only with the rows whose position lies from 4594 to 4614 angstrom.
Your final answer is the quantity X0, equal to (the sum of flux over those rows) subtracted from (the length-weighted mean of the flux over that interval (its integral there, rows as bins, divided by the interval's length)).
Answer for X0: -75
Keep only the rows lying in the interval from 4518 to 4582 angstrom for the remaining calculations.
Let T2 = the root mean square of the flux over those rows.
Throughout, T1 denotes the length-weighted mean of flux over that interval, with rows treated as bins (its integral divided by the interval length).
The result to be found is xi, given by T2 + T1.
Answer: 44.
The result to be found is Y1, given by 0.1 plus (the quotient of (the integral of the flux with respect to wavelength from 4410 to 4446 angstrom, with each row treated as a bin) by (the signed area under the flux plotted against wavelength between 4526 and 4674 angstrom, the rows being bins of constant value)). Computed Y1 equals 0.3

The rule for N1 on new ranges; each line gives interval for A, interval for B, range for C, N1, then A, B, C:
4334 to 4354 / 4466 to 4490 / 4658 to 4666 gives -73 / 147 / 2.1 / 36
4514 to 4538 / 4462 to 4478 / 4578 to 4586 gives -60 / 144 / 4.7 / 48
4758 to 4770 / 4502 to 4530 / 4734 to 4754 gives 26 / 51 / 2.9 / 86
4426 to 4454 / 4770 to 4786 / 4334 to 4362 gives 58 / 117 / 4.2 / 200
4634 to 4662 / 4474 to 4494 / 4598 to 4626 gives -7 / 119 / 1.7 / 106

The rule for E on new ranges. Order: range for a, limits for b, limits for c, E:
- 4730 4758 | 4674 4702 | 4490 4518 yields 805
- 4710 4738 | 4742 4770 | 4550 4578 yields 737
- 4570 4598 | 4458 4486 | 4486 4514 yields 820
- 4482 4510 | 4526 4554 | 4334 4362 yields 1036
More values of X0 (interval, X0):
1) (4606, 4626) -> -55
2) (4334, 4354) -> -118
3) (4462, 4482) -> -62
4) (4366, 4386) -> -92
